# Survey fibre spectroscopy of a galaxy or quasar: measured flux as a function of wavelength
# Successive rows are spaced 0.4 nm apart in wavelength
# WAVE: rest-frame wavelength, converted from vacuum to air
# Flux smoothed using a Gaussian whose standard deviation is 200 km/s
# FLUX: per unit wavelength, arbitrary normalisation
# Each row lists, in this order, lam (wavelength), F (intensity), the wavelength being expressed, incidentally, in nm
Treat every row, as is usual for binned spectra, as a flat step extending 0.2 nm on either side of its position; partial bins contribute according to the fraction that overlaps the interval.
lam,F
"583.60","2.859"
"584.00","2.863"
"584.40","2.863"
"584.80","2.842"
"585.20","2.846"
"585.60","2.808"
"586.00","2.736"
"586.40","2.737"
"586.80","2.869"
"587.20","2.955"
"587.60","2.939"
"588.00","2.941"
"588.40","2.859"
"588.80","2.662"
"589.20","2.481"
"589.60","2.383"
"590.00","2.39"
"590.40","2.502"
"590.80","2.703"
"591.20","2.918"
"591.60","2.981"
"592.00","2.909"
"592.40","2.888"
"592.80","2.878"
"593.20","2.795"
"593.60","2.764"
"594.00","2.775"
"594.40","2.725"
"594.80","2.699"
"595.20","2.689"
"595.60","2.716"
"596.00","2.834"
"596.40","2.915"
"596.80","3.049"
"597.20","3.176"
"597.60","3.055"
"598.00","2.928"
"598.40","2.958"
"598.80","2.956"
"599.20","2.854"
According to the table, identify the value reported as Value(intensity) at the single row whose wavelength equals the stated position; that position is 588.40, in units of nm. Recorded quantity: 2.859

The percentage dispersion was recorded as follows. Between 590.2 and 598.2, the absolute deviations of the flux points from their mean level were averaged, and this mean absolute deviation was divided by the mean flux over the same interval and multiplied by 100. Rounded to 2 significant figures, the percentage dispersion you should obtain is 4.4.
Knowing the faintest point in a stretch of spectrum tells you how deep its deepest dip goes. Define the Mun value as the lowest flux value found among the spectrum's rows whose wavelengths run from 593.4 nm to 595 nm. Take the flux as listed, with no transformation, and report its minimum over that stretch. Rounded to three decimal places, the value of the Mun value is 2.699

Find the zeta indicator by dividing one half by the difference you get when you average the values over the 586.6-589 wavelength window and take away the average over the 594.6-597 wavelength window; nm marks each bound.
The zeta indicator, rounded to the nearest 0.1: 9.3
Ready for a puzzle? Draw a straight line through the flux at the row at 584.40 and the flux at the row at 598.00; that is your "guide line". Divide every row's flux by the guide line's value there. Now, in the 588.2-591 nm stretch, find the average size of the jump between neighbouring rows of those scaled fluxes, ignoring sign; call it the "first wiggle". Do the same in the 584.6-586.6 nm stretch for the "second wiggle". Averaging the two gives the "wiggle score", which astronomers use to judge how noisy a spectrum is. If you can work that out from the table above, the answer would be 0.0281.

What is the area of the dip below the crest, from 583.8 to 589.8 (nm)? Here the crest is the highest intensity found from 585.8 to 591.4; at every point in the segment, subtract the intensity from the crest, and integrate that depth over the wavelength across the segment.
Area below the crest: 1.02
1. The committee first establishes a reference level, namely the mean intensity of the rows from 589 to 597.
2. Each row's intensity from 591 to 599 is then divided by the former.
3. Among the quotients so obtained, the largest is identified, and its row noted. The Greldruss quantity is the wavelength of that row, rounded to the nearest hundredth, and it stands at 597.20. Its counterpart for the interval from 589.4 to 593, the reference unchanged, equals 591.60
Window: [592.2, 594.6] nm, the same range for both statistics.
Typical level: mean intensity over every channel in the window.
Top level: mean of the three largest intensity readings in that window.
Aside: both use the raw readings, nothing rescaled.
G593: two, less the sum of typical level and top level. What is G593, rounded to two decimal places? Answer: -3.66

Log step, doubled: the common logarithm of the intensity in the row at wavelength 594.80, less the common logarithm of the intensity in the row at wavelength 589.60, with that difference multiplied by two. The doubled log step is 0.11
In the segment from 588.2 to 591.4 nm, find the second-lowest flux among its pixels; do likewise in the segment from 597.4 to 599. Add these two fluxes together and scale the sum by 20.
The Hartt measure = 107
